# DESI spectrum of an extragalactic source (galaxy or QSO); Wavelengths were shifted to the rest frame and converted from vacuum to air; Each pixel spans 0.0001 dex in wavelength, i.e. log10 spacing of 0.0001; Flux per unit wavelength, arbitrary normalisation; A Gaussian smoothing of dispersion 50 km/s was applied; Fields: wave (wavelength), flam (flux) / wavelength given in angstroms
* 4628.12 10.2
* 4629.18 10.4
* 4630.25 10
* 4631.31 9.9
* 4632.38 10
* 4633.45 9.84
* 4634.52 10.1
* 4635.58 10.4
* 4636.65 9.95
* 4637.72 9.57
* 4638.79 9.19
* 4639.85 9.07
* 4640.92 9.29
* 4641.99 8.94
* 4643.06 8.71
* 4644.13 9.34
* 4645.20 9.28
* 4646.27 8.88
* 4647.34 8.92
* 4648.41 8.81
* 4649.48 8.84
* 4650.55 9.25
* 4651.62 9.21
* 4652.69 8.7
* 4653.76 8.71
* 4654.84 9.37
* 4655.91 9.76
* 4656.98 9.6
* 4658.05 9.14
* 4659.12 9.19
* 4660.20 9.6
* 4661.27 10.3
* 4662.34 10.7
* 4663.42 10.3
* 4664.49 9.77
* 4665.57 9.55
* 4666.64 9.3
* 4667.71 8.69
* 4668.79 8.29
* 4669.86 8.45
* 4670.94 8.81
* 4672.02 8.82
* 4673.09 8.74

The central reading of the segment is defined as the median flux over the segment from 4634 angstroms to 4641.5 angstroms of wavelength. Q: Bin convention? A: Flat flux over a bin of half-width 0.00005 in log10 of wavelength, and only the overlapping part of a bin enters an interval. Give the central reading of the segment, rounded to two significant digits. 9.6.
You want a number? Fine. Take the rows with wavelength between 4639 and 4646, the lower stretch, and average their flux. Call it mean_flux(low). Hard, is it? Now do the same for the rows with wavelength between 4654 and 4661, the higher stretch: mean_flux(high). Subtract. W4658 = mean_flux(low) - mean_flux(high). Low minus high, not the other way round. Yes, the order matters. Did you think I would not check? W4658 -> -0.3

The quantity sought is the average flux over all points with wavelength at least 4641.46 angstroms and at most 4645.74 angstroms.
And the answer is 9.1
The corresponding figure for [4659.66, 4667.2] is 9.9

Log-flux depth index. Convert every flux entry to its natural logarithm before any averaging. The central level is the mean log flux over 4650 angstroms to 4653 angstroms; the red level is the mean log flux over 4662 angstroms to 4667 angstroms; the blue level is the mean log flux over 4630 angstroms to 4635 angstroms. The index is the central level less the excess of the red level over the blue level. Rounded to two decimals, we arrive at 2.21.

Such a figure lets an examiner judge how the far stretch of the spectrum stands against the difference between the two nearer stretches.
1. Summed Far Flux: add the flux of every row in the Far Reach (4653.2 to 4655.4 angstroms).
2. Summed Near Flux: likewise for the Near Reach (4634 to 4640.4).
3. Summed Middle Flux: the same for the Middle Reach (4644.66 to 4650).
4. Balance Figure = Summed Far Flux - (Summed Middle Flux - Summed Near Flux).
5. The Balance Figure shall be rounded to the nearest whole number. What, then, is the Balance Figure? 32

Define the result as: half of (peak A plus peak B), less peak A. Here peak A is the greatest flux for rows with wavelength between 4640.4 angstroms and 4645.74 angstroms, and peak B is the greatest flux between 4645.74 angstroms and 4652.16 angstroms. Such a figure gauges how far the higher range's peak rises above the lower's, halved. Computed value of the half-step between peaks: 0.0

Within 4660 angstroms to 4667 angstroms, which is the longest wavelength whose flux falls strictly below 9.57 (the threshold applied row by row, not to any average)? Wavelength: 4666.64 angstroms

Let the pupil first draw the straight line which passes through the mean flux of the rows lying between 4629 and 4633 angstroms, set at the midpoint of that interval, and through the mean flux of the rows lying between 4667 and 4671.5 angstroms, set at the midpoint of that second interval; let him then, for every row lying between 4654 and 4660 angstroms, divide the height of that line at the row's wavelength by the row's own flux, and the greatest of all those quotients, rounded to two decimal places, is 0.99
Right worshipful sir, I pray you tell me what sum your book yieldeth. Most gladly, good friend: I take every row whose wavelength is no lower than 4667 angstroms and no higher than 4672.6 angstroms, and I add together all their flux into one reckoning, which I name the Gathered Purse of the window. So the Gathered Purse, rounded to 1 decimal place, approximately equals 43.1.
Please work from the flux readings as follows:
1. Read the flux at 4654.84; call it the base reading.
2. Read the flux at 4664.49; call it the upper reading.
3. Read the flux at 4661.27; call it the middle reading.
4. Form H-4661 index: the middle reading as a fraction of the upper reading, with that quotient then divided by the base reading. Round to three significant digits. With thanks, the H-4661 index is 0.113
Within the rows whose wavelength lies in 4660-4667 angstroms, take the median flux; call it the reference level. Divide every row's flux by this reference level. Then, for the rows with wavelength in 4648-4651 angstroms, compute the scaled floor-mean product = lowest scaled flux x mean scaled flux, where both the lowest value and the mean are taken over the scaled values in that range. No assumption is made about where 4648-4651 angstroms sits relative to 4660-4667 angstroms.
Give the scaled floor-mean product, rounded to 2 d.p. 0.83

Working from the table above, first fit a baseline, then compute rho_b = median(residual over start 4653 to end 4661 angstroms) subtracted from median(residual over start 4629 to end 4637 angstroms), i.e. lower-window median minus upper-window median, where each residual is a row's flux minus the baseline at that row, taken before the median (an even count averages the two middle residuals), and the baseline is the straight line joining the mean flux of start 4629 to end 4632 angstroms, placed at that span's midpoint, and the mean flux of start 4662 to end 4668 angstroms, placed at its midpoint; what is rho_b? 0.4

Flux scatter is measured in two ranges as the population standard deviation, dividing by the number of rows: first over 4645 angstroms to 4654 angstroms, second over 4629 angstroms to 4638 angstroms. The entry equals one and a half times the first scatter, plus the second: 0.57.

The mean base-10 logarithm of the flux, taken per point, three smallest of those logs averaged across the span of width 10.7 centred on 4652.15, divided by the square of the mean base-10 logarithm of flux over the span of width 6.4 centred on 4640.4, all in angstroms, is 1.02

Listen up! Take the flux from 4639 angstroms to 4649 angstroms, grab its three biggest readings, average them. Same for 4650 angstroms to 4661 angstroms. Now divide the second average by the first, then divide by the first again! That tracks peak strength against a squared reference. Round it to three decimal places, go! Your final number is 0.112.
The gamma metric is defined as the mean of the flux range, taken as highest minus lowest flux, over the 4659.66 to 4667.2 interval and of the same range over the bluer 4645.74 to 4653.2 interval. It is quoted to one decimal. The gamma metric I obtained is 1.0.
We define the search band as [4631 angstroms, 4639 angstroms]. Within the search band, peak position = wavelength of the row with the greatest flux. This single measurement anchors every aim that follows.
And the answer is 4635.58 angstroms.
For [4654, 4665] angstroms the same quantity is 4662.34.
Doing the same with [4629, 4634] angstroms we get 4629.18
